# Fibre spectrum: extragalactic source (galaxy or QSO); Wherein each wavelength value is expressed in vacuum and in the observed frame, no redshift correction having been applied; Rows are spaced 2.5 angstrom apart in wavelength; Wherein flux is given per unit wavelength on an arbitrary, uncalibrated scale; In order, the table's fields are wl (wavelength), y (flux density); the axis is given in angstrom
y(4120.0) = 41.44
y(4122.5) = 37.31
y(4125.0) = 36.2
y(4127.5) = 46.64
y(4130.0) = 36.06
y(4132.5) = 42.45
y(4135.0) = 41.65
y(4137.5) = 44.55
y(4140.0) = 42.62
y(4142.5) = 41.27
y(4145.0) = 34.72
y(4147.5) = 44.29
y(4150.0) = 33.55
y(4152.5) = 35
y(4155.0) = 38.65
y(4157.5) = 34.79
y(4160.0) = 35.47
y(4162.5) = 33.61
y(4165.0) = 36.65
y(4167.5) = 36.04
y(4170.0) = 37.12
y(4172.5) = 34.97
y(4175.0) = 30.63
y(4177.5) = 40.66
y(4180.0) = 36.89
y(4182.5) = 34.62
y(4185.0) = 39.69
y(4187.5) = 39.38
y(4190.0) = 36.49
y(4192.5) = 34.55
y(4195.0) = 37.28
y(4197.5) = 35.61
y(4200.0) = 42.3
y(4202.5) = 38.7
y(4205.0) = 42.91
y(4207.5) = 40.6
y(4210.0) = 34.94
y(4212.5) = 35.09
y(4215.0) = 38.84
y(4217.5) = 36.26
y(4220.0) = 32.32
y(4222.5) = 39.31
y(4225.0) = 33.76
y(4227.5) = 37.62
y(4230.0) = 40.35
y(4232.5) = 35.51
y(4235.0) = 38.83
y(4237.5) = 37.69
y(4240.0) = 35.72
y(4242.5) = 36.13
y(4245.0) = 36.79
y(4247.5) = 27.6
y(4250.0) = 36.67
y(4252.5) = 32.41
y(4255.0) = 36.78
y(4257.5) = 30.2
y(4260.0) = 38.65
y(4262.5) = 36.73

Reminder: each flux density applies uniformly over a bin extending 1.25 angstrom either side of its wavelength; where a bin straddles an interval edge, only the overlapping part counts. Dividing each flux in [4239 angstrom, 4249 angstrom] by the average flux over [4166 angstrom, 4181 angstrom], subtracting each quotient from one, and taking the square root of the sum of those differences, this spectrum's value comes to 0.47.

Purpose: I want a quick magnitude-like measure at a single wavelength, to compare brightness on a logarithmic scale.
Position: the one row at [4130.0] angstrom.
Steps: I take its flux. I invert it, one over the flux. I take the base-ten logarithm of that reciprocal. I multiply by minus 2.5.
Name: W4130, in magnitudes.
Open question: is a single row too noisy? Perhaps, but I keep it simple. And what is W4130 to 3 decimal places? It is 3.893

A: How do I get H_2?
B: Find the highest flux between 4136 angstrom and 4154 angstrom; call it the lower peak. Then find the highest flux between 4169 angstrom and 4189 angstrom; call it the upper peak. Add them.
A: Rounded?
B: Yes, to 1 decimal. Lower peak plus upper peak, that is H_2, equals 85.2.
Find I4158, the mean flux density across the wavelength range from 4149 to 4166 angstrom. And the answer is 35.4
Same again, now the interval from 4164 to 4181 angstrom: 36.1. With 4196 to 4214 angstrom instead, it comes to 38.6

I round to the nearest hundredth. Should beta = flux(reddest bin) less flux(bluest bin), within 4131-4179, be -1.79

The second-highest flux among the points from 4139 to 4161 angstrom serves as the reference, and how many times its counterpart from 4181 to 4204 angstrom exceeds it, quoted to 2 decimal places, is 0.93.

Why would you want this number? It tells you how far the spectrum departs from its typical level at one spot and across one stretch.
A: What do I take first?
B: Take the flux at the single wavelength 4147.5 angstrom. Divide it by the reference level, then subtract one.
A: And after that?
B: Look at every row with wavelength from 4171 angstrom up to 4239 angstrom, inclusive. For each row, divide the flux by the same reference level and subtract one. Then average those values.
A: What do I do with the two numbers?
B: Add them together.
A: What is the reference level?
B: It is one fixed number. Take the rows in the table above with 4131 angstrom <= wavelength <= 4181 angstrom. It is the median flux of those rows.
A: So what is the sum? 0.22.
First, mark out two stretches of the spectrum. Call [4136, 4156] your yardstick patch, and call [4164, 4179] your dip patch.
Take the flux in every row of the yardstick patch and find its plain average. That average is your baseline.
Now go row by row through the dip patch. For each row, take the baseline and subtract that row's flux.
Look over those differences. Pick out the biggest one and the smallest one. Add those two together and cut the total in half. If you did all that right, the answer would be 3.7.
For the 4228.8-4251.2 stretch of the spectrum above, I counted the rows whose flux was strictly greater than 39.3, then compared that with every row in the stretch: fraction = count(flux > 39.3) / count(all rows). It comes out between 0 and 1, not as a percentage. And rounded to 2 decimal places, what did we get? 0.11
